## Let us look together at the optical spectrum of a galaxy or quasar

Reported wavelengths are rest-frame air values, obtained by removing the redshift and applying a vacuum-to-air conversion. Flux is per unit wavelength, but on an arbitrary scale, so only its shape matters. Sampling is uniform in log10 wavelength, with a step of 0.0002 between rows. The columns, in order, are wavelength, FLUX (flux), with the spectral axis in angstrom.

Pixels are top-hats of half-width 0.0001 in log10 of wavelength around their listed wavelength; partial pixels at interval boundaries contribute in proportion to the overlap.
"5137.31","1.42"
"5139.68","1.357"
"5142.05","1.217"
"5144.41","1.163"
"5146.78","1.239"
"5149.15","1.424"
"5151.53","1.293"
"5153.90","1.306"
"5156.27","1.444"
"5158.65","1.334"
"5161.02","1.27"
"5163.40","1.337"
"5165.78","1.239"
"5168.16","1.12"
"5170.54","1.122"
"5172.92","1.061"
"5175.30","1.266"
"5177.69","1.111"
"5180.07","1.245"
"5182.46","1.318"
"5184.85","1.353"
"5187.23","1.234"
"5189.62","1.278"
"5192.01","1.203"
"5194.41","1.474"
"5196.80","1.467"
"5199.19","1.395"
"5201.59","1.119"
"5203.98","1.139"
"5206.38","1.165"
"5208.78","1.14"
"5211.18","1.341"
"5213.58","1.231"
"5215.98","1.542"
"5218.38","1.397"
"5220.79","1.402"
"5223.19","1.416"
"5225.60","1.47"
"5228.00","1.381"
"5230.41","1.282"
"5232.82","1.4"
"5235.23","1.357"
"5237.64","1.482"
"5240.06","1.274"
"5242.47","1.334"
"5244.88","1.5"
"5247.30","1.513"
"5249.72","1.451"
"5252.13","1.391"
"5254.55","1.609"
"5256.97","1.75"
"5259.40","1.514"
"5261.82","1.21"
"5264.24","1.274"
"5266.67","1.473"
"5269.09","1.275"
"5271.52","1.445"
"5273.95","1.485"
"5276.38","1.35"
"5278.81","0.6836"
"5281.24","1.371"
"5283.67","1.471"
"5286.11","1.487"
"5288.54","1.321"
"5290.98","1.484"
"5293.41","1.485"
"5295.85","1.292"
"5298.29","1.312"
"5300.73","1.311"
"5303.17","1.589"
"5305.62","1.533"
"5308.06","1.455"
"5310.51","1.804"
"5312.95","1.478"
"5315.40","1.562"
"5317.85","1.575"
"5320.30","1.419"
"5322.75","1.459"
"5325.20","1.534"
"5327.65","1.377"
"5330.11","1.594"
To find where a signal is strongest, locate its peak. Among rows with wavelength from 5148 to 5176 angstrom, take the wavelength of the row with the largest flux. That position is 5156.27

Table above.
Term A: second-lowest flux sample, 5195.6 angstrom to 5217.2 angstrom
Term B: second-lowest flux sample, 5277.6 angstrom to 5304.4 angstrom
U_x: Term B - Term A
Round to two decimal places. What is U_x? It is 0.15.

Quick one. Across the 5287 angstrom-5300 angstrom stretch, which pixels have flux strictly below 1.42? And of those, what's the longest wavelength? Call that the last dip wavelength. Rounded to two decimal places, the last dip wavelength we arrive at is 5298.29 angstrom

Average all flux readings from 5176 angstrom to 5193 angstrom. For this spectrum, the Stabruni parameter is 1.25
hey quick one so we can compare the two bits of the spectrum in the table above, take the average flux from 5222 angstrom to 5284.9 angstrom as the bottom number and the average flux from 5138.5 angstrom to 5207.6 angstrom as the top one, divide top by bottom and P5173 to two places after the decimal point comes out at 0.91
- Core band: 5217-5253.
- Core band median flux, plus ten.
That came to 11.4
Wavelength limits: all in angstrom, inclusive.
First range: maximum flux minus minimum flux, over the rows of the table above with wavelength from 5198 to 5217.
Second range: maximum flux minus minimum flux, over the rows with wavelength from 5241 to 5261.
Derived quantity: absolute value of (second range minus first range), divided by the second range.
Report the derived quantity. 0.02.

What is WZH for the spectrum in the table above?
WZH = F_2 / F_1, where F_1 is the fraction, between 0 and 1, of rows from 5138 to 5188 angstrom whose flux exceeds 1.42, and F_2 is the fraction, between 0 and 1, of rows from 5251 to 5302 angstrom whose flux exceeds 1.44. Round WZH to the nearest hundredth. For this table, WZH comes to 5.00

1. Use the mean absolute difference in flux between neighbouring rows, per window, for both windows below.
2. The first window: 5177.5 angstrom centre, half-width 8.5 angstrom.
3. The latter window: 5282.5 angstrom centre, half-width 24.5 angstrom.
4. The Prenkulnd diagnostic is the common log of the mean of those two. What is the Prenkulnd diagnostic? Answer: -0.83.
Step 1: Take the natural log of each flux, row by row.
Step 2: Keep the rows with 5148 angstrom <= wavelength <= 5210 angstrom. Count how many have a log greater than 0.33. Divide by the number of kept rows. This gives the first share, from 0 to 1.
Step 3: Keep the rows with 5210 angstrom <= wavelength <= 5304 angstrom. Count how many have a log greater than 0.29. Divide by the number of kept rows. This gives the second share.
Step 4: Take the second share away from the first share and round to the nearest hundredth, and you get -0.50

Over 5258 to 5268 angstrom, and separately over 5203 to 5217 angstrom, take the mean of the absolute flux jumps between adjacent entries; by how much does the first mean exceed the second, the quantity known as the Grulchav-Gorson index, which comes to 0.054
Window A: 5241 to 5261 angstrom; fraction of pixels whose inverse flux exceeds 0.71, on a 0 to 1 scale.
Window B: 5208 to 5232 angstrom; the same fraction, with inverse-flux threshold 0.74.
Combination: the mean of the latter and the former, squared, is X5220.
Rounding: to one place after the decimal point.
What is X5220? 0.1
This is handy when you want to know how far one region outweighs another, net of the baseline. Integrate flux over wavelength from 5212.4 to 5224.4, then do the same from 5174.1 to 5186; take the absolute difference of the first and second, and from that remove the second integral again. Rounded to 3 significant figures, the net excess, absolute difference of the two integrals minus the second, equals -13.2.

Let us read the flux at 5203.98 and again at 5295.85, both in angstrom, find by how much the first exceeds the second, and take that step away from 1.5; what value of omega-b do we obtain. 1.7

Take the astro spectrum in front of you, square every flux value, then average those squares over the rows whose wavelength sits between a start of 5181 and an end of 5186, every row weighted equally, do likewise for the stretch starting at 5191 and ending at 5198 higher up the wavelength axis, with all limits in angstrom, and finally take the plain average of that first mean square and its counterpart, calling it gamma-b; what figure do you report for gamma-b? 1.85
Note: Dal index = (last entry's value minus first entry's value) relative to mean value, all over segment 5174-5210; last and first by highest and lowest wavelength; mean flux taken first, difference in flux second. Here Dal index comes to -0.10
